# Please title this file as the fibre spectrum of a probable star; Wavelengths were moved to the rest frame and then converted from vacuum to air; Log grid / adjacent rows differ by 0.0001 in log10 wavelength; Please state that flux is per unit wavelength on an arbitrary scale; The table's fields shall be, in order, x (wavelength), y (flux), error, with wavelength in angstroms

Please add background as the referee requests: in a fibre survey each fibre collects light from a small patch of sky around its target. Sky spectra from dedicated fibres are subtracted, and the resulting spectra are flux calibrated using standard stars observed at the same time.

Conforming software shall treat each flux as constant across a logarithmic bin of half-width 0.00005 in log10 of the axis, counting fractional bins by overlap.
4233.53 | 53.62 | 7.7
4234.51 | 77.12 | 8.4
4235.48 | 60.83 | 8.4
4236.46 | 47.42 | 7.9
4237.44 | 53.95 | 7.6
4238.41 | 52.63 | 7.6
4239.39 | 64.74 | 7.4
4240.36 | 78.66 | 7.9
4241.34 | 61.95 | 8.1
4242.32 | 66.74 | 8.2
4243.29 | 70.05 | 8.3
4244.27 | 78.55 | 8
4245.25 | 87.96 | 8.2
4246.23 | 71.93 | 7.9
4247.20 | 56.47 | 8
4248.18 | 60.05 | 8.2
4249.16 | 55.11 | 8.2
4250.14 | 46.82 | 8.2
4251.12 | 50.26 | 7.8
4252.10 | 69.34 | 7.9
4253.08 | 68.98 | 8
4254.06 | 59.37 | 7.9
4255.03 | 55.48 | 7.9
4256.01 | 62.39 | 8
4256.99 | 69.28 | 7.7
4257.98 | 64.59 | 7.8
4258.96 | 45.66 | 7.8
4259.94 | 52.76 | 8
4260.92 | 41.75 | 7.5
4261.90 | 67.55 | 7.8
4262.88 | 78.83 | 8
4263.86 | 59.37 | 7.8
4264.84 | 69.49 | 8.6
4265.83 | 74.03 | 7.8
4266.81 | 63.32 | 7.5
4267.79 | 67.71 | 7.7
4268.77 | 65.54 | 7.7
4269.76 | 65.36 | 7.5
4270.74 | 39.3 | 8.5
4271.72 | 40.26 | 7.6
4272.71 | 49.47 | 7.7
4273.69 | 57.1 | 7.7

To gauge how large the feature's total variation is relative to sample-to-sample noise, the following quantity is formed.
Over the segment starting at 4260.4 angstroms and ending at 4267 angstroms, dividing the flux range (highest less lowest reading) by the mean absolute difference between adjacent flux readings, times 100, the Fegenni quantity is 272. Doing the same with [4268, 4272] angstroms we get 289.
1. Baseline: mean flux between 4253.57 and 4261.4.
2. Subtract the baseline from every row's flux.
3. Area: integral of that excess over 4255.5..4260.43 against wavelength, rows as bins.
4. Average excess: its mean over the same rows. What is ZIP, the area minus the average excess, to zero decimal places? 10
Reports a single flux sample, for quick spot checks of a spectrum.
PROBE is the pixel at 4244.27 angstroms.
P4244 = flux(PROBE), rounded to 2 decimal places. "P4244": 78.55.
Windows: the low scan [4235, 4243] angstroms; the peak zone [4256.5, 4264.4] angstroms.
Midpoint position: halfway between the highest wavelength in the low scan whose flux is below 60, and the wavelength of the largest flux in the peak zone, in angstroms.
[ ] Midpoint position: 4250.6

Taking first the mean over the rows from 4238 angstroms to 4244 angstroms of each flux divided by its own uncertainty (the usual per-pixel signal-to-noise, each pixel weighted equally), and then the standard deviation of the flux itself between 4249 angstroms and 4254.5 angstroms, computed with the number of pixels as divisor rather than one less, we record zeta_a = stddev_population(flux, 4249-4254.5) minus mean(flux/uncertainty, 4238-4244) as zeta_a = 0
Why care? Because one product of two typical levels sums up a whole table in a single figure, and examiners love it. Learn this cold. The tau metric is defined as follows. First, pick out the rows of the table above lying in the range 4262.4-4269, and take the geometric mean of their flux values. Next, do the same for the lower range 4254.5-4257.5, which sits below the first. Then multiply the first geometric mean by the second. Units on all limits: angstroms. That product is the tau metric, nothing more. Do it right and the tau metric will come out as 4228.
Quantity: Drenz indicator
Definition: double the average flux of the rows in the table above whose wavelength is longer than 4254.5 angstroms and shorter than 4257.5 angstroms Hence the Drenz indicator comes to 125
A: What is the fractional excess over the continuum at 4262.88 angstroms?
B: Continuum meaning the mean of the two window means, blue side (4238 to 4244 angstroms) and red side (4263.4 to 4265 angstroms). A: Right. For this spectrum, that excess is 0.21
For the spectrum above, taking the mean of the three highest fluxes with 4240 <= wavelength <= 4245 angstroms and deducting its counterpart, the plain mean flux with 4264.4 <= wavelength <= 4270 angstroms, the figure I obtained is 8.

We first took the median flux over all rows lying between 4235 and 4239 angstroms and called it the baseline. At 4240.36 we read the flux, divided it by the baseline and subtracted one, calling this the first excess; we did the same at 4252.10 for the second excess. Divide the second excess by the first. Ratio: 0.6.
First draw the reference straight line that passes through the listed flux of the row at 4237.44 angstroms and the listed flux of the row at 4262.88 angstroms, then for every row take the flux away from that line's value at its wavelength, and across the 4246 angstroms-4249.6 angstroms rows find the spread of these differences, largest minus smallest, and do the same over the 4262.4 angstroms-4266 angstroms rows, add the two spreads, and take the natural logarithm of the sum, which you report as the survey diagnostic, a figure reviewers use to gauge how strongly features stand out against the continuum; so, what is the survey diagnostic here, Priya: 3.69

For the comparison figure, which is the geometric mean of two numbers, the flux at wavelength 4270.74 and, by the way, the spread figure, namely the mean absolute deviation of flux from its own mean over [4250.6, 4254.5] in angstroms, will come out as 17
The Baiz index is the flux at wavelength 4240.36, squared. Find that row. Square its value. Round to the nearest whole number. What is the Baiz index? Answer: 6187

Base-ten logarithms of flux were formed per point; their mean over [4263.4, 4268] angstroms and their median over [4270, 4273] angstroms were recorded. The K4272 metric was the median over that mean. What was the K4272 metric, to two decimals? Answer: 0.88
